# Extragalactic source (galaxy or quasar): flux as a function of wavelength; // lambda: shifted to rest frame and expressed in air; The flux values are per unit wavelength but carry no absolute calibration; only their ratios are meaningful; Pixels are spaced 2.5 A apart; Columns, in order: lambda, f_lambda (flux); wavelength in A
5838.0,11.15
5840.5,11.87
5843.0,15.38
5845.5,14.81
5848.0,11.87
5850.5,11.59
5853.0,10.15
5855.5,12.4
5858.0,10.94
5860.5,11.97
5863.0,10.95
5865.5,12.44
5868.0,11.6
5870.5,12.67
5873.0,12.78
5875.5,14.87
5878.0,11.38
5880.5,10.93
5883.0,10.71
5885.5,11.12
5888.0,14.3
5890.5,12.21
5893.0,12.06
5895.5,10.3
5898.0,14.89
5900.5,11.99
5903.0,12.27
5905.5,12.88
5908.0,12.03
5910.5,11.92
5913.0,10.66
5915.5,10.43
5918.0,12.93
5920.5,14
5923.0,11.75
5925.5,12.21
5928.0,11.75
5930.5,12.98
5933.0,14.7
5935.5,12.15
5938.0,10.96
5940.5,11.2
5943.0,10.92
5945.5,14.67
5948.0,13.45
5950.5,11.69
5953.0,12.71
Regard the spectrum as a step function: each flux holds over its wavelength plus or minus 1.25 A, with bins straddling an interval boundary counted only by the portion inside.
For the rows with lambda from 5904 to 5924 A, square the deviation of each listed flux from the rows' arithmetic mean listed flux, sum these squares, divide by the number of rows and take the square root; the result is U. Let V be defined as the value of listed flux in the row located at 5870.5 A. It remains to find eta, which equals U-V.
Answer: -11.6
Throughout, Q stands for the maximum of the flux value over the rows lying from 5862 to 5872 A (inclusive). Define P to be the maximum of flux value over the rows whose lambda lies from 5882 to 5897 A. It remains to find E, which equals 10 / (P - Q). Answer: 6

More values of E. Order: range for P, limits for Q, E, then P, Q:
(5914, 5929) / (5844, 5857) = -12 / 14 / 14.81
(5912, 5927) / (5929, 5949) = -14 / 14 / 14.7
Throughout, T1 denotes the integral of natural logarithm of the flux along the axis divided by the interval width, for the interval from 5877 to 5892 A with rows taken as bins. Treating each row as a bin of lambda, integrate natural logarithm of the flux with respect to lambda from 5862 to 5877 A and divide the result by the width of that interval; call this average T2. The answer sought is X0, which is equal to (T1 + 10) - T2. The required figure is 9.94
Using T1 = 2.46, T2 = 2.526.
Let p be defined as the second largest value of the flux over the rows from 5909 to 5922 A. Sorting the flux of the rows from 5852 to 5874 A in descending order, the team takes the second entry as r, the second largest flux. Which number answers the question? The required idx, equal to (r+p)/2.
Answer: 12.8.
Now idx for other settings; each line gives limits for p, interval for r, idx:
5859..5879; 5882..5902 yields 13.5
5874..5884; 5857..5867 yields 11.7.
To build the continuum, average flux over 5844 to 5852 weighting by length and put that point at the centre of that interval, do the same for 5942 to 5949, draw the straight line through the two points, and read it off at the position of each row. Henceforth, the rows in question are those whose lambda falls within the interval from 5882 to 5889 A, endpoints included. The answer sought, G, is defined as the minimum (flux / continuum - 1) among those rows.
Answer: -0.168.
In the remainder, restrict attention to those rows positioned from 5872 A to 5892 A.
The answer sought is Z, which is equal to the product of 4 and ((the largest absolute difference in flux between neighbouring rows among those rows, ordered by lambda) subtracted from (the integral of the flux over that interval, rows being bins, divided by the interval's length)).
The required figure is 35.2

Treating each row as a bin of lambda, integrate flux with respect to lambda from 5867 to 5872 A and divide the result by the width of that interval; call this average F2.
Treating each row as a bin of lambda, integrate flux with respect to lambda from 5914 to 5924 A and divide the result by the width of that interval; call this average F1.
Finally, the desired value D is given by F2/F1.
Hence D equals 1.00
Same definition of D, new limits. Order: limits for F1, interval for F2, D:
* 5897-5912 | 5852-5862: 0.90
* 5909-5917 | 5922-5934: 1.14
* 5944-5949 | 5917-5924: 0.93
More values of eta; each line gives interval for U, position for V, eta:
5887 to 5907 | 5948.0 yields -12.1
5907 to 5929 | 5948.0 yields -12.4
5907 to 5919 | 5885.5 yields -10.2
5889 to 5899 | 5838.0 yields -9.5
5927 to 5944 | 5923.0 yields -10.5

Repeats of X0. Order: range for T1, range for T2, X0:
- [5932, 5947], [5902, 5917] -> 10.05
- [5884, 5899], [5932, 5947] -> 10.00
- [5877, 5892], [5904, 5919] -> 10.00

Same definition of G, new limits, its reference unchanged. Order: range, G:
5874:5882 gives -0.150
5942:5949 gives -0.164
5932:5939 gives -0.160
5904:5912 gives -0.080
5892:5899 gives -0.202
